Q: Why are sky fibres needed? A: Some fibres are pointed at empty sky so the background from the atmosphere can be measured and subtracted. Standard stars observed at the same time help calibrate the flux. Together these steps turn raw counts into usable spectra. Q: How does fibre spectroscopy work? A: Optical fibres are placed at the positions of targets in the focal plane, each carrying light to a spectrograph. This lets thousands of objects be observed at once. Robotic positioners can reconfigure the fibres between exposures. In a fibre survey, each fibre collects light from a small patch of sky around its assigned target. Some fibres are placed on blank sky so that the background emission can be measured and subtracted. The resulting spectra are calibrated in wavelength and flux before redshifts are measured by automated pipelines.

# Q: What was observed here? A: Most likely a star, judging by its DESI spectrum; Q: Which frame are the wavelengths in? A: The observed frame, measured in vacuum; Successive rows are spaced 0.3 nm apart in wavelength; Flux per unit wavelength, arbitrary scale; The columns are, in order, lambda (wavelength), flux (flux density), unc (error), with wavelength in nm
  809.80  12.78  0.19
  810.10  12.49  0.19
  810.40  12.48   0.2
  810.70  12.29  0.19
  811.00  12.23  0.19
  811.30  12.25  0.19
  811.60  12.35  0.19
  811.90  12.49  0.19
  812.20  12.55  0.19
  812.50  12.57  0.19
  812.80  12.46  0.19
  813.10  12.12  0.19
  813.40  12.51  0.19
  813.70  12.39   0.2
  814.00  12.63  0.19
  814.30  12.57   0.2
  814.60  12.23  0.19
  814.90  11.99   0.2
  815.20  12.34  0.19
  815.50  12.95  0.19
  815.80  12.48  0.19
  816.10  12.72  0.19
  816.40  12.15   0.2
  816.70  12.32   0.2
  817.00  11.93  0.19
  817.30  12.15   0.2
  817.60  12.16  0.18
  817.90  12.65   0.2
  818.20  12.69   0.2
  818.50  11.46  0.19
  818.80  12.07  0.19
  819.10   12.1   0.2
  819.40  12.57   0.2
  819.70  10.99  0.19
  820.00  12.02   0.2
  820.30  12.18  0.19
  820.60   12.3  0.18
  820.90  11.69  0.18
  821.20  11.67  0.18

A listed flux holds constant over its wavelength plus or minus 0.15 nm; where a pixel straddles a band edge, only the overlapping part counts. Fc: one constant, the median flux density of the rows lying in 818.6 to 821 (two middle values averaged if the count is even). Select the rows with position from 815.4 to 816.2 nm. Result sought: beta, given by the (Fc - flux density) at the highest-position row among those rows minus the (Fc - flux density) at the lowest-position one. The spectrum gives 0.2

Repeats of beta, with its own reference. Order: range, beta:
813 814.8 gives -0.1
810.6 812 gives -0.2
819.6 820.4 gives -1.2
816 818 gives 0.1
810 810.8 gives 0.2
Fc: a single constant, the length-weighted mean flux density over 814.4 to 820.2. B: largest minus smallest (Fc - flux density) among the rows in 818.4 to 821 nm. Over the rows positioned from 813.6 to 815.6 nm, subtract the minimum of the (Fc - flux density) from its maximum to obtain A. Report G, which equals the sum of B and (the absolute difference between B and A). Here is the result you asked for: 2.2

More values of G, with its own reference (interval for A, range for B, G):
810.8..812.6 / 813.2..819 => 2.6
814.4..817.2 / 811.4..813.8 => 1.0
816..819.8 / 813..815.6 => 1.7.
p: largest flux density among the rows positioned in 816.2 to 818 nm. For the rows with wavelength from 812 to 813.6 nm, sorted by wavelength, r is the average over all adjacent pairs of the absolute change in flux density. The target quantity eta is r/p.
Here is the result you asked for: 0.017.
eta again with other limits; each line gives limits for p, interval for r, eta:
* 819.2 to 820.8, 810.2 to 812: 0.008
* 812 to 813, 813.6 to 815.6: 0.024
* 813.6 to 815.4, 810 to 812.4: 0.007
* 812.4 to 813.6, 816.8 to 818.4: 0.015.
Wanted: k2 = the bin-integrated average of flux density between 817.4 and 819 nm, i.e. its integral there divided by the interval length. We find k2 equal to 12.2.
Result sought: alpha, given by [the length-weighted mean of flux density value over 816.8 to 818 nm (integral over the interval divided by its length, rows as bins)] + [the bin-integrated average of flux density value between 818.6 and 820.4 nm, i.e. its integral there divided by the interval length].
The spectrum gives 24.2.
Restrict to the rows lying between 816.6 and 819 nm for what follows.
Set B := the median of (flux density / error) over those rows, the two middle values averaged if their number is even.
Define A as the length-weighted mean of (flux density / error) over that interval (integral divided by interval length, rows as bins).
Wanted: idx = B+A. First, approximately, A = 62.9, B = 63.0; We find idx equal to 126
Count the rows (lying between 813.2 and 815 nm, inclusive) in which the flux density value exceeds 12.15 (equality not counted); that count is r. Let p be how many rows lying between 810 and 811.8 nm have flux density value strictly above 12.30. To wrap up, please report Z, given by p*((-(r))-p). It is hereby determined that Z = -24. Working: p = 3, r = 5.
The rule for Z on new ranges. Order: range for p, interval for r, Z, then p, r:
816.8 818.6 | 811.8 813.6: -14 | 2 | 5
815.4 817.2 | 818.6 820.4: -24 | 4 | 2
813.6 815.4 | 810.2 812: -40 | 4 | 6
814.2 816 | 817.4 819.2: -28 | 4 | 3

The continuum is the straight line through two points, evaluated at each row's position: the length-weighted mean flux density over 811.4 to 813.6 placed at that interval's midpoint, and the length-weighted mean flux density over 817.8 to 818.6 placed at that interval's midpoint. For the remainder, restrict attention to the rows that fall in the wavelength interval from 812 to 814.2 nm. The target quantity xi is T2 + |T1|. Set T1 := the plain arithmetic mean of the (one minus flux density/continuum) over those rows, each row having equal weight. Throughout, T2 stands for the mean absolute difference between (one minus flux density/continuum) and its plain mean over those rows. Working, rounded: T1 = -0.004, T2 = 0.009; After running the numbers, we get 0.013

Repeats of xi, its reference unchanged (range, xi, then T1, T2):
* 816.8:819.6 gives 0.032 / 0.008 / 0.024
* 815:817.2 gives 0.026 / -0.006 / 0.021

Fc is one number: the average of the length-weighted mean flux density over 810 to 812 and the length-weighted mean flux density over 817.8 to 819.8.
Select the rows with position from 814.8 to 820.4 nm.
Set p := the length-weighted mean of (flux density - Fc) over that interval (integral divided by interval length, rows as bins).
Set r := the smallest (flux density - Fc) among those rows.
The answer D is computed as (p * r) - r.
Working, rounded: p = -0.02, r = -1.24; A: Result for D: 1.26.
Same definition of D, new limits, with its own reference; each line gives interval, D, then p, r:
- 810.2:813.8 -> 0.09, 0.17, -0.11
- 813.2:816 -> 0.18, 0.23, -0.24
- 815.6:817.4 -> 0.27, 0.09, -0.30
